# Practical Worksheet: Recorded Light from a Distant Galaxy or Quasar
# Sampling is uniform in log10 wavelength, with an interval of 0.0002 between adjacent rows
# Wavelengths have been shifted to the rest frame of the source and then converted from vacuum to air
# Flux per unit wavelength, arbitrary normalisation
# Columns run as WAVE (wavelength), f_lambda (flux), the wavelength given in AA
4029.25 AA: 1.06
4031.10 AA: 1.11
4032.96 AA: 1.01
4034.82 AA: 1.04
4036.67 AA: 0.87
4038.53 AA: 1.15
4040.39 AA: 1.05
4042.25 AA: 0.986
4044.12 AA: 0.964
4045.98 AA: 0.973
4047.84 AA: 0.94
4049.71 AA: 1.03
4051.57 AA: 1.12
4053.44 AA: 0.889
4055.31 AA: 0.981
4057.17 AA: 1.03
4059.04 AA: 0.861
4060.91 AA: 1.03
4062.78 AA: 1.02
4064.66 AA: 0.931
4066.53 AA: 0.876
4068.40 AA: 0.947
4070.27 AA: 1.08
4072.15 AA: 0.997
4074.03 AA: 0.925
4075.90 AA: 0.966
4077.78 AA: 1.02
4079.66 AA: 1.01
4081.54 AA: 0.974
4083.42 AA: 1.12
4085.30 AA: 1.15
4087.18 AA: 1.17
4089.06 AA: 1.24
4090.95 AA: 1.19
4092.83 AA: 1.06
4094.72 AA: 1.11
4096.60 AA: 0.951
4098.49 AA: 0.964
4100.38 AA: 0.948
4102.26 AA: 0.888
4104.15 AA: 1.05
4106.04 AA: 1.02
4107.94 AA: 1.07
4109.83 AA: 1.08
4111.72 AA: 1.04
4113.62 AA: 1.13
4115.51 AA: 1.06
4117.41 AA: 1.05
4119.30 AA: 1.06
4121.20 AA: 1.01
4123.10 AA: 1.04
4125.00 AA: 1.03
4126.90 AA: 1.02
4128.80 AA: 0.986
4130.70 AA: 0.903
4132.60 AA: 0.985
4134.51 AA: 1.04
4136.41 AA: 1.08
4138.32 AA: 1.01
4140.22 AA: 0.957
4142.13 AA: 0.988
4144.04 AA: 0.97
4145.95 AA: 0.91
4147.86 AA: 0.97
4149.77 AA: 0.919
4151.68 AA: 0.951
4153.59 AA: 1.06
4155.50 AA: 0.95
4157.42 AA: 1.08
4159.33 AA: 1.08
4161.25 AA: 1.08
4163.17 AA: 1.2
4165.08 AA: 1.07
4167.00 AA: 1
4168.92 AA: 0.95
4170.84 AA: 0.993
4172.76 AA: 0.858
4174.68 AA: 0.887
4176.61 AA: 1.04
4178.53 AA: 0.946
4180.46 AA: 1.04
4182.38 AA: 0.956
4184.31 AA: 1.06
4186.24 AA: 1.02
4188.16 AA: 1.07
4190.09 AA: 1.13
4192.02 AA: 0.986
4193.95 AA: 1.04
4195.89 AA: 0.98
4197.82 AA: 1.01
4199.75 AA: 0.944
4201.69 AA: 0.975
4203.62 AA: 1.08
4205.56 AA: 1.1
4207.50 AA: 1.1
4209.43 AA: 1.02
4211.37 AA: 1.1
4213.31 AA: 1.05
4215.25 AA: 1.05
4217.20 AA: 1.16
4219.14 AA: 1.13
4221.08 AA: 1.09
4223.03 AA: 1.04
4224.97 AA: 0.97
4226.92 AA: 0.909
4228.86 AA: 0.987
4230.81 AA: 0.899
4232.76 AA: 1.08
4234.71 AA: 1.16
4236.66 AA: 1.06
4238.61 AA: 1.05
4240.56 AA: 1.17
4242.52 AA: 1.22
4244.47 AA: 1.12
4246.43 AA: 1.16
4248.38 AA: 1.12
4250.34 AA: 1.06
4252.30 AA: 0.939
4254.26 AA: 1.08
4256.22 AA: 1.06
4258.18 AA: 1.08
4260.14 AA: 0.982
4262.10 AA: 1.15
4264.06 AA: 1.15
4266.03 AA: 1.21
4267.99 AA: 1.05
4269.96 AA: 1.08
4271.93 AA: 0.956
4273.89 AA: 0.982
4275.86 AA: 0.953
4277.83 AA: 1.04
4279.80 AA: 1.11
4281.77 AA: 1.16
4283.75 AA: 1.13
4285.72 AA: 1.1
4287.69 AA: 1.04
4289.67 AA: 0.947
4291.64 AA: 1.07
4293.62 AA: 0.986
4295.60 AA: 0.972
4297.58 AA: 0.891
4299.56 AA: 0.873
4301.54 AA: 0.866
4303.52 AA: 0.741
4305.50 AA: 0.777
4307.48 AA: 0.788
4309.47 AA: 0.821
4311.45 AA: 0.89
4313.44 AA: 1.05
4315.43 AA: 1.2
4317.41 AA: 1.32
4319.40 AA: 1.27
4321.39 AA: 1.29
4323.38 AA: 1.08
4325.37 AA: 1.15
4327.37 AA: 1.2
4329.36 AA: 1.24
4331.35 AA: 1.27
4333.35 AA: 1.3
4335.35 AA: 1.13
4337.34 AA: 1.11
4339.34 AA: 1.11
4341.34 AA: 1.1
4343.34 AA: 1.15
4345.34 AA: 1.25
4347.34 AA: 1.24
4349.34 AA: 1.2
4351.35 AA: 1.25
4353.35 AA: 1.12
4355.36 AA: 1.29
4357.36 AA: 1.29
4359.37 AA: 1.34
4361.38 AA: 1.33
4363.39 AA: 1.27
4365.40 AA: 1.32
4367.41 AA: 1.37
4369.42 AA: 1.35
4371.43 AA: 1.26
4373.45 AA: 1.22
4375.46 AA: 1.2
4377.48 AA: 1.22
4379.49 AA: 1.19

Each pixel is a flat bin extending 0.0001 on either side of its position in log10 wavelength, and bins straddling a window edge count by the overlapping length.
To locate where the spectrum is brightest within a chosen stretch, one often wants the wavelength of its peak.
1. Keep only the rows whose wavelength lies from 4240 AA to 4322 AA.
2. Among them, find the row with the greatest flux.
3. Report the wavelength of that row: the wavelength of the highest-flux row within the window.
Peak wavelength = 4317.41 AA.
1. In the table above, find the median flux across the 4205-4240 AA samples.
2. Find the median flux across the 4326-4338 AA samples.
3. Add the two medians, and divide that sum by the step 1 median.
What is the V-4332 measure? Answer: 2.16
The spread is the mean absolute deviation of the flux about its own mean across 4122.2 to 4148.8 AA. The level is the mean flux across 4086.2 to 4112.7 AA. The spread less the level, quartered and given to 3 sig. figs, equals -0.254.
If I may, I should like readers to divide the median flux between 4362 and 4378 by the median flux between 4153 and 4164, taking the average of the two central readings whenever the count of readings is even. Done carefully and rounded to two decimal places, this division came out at 1.17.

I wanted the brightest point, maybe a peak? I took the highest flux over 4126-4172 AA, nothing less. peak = 1.2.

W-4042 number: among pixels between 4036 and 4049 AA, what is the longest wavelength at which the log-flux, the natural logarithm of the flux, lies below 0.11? 4047.84 AA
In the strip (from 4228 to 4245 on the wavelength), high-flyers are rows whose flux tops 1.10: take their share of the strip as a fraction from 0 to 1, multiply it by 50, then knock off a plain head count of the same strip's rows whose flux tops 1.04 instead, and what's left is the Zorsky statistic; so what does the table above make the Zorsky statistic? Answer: 15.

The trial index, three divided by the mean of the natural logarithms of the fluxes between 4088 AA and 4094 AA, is 20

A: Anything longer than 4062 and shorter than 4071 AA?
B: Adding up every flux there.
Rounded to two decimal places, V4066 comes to 4.85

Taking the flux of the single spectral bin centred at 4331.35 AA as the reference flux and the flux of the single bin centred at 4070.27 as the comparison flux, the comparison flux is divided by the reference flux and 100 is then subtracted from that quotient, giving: -99.1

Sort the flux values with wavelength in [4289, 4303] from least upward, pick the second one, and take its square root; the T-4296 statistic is 0.93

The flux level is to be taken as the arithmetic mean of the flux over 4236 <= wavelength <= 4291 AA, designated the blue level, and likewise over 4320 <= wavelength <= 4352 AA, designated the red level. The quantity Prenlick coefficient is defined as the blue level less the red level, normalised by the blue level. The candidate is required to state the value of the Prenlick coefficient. -0.11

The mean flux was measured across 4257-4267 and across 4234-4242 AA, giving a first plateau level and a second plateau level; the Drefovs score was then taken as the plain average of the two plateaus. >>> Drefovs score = 1.11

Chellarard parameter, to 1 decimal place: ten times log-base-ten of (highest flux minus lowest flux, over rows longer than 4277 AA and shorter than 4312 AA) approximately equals -3.8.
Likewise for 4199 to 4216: -8.1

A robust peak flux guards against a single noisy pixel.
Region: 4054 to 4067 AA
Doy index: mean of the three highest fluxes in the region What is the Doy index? 1.03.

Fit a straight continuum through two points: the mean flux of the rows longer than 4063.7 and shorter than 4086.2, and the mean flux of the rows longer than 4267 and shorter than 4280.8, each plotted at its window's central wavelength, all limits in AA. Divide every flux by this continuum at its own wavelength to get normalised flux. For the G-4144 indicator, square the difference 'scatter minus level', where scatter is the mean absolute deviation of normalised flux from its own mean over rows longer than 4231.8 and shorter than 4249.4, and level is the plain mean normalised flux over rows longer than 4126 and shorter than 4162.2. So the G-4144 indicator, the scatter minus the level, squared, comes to 0.892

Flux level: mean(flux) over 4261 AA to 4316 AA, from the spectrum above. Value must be 1.00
